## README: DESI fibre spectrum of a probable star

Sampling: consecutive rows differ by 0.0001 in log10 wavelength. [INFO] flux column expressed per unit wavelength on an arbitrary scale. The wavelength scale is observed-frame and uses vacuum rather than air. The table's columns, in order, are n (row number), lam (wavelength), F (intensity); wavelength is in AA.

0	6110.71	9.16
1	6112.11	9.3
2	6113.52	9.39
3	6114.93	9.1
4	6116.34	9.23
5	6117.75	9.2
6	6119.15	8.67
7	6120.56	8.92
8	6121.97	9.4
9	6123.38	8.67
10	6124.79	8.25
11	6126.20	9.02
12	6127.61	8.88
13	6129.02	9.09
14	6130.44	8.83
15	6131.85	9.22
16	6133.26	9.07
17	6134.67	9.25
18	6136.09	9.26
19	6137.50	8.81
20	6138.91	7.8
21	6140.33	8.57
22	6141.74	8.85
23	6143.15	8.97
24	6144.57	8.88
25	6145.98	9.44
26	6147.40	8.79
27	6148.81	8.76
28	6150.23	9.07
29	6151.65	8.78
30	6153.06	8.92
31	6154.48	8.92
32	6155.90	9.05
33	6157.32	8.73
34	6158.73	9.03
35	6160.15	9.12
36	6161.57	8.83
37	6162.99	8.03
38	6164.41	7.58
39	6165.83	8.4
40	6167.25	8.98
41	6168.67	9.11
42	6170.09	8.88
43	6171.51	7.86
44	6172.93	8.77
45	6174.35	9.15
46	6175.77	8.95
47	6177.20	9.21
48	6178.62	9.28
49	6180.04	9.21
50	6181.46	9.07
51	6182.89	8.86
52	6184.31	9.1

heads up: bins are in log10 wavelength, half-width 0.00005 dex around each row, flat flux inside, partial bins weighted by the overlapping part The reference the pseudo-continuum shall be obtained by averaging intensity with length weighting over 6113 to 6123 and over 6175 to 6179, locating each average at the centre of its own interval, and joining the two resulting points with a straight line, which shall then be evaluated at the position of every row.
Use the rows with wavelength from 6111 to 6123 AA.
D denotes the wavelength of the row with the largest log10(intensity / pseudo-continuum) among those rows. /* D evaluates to 6121.97 AA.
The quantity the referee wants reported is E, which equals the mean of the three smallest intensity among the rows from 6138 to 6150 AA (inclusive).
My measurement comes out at 8.38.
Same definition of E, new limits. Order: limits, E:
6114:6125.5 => 8.53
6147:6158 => 8.76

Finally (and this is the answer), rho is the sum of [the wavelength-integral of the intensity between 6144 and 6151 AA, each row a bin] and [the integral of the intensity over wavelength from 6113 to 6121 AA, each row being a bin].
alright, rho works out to 136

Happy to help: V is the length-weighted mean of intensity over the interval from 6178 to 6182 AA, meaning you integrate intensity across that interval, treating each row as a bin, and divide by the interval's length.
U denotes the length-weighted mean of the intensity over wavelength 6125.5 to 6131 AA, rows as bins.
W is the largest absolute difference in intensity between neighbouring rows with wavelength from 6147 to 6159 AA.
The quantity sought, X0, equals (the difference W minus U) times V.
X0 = -79.4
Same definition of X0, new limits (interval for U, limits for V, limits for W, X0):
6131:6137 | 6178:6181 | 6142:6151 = -78.9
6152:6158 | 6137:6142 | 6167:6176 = -66.7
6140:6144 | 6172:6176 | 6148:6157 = -75.9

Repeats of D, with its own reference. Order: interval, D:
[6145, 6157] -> 6145.98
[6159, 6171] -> 6160.15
